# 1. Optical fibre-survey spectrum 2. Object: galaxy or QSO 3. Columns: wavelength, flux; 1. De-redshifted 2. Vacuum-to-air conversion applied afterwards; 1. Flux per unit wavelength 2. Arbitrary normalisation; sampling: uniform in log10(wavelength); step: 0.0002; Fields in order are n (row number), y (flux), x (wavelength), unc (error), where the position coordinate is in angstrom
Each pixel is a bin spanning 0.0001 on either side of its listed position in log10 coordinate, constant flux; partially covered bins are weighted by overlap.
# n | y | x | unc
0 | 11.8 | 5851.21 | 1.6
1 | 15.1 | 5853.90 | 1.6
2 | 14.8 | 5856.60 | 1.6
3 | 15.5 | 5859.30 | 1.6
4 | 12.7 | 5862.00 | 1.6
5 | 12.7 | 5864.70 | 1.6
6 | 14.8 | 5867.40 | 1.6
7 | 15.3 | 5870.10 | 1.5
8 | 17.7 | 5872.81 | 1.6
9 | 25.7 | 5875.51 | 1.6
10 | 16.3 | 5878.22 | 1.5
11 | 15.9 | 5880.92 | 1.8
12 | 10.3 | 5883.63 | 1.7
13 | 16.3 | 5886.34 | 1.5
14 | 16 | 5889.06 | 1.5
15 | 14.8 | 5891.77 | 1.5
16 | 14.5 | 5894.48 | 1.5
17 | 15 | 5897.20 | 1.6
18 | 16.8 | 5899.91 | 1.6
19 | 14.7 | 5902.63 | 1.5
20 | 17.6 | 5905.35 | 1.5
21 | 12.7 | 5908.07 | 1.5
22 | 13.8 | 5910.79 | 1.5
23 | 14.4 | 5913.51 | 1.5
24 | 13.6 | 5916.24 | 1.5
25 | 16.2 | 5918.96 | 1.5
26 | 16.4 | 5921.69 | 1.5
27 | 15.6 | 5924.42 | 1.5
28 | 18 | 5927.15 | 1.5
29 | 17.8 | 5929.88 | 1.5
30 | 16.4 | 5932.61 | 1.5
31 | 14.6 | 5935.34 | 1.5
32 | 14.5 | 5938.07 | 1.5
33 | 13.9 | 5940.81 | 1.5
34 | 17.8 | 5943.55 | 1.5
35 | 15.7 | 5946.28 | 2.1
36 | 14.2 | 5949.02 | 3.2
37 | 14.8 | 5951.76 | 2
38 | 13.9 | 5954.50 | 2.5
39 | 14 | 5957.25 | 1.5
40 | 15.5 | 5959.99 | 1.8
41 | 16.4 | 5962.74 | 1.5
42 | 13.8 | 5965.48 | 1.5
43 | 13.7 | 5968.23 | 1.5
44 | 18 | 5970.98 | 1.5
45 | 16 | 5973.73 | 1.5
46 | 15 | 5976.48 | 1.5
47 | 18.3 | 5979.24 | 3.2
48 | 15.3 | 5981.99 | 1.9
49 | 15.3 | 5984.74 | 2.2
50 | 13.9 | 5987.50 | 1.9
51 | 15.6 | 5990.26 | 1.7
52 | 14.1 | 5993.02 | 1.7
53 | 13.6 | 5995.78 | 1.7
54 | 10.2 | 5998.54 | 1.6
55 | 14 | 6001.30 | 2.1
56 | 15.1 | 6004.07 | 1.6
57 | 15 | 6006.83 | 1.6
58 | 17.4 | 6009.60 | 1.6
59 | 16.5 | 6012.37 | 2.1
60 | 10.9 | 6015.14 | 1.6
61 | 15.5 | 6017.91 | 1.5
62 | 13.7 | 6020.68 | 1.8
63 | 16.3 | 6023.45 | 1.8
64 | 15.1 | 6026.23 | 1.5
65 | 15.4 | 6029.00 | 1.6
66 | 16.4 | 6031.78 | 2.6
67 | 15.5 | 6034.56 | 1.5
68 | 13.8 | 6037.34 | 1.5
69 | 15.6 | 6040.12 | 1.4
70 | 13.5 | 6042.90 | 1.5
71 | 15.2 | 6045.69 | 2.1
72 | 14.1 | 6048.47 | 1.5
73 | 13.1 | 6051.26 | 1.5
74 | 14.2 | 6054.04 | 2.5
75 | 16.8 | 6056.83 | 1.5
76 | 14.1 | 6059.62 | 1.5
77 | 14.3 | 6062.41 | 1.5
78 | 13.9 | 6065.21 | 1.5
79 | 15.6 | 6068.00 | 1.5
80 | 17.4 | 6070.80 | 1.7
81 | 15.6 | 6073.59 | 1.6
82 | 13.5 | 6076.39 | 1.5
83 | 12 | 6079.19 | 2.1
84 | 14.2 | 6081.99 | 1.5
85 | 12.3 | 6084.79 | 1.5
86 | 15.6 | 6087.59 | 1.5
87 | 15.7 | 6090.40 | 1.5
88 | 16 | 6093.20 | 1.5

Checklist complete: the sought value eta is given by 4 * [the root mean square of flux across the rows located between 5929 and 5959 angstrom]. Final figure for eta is 61.2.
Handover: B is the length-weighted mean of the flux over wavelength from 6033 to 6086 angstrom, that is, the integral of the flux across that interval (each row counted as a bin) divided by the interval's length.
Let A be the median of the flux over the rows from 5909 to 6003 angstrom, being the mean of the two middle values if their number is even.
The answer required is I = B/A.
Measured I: 0.97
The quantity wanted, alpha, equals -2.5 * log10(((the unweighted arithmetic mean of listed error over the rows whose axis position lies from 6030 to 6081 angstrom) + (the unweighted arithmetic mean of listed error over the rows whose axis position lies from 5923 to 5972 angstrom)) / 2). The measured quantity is -0.583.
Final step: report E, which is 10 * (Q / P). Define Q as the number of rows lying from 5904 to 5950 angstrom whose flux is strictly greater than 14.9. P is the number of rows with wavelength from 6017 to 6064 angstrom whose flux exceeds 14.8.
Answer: 10.0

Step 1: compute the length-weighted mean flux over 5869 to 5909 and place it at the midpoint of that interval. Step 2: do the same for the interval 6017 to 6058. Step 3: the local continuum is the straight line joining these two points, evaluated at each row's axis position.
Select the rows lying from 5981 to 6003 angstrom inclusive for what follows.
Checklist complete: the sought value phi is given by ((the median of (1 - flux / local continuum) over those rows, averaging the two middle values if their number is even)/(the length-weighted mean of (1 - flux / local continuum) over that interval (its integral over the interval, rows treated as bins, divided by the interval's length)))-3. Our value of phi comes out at -2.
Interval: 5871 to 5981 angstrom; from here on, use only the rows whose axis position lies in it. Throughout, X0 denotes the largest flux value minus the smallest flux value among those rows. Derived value 15.4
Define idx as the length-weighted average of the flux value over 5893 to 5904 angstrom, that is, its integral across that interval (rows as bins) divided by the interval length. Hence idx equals 15.25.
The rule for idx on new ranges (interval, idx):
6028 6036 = 15.76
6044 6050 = 14.55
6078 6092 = 14.02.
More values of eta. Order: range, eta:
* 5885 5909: 61.8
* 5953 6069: 59.7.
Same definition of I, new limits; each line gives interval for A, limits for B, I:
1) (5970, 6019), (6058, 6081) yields 0.96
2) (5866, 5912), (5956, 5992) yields 1.01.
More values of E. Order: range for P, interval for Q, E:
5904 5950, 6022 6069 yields 10.0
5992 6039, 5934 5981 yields 8.0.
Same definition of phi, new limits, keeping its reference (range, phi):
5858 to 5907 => -1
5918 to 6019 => -3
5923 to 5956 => 6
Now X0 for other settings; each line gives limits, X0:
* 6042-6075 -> 4.3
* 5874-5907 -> 15.4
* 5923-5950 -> 4.1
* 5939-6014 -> 8.1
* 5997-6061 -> 7.2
